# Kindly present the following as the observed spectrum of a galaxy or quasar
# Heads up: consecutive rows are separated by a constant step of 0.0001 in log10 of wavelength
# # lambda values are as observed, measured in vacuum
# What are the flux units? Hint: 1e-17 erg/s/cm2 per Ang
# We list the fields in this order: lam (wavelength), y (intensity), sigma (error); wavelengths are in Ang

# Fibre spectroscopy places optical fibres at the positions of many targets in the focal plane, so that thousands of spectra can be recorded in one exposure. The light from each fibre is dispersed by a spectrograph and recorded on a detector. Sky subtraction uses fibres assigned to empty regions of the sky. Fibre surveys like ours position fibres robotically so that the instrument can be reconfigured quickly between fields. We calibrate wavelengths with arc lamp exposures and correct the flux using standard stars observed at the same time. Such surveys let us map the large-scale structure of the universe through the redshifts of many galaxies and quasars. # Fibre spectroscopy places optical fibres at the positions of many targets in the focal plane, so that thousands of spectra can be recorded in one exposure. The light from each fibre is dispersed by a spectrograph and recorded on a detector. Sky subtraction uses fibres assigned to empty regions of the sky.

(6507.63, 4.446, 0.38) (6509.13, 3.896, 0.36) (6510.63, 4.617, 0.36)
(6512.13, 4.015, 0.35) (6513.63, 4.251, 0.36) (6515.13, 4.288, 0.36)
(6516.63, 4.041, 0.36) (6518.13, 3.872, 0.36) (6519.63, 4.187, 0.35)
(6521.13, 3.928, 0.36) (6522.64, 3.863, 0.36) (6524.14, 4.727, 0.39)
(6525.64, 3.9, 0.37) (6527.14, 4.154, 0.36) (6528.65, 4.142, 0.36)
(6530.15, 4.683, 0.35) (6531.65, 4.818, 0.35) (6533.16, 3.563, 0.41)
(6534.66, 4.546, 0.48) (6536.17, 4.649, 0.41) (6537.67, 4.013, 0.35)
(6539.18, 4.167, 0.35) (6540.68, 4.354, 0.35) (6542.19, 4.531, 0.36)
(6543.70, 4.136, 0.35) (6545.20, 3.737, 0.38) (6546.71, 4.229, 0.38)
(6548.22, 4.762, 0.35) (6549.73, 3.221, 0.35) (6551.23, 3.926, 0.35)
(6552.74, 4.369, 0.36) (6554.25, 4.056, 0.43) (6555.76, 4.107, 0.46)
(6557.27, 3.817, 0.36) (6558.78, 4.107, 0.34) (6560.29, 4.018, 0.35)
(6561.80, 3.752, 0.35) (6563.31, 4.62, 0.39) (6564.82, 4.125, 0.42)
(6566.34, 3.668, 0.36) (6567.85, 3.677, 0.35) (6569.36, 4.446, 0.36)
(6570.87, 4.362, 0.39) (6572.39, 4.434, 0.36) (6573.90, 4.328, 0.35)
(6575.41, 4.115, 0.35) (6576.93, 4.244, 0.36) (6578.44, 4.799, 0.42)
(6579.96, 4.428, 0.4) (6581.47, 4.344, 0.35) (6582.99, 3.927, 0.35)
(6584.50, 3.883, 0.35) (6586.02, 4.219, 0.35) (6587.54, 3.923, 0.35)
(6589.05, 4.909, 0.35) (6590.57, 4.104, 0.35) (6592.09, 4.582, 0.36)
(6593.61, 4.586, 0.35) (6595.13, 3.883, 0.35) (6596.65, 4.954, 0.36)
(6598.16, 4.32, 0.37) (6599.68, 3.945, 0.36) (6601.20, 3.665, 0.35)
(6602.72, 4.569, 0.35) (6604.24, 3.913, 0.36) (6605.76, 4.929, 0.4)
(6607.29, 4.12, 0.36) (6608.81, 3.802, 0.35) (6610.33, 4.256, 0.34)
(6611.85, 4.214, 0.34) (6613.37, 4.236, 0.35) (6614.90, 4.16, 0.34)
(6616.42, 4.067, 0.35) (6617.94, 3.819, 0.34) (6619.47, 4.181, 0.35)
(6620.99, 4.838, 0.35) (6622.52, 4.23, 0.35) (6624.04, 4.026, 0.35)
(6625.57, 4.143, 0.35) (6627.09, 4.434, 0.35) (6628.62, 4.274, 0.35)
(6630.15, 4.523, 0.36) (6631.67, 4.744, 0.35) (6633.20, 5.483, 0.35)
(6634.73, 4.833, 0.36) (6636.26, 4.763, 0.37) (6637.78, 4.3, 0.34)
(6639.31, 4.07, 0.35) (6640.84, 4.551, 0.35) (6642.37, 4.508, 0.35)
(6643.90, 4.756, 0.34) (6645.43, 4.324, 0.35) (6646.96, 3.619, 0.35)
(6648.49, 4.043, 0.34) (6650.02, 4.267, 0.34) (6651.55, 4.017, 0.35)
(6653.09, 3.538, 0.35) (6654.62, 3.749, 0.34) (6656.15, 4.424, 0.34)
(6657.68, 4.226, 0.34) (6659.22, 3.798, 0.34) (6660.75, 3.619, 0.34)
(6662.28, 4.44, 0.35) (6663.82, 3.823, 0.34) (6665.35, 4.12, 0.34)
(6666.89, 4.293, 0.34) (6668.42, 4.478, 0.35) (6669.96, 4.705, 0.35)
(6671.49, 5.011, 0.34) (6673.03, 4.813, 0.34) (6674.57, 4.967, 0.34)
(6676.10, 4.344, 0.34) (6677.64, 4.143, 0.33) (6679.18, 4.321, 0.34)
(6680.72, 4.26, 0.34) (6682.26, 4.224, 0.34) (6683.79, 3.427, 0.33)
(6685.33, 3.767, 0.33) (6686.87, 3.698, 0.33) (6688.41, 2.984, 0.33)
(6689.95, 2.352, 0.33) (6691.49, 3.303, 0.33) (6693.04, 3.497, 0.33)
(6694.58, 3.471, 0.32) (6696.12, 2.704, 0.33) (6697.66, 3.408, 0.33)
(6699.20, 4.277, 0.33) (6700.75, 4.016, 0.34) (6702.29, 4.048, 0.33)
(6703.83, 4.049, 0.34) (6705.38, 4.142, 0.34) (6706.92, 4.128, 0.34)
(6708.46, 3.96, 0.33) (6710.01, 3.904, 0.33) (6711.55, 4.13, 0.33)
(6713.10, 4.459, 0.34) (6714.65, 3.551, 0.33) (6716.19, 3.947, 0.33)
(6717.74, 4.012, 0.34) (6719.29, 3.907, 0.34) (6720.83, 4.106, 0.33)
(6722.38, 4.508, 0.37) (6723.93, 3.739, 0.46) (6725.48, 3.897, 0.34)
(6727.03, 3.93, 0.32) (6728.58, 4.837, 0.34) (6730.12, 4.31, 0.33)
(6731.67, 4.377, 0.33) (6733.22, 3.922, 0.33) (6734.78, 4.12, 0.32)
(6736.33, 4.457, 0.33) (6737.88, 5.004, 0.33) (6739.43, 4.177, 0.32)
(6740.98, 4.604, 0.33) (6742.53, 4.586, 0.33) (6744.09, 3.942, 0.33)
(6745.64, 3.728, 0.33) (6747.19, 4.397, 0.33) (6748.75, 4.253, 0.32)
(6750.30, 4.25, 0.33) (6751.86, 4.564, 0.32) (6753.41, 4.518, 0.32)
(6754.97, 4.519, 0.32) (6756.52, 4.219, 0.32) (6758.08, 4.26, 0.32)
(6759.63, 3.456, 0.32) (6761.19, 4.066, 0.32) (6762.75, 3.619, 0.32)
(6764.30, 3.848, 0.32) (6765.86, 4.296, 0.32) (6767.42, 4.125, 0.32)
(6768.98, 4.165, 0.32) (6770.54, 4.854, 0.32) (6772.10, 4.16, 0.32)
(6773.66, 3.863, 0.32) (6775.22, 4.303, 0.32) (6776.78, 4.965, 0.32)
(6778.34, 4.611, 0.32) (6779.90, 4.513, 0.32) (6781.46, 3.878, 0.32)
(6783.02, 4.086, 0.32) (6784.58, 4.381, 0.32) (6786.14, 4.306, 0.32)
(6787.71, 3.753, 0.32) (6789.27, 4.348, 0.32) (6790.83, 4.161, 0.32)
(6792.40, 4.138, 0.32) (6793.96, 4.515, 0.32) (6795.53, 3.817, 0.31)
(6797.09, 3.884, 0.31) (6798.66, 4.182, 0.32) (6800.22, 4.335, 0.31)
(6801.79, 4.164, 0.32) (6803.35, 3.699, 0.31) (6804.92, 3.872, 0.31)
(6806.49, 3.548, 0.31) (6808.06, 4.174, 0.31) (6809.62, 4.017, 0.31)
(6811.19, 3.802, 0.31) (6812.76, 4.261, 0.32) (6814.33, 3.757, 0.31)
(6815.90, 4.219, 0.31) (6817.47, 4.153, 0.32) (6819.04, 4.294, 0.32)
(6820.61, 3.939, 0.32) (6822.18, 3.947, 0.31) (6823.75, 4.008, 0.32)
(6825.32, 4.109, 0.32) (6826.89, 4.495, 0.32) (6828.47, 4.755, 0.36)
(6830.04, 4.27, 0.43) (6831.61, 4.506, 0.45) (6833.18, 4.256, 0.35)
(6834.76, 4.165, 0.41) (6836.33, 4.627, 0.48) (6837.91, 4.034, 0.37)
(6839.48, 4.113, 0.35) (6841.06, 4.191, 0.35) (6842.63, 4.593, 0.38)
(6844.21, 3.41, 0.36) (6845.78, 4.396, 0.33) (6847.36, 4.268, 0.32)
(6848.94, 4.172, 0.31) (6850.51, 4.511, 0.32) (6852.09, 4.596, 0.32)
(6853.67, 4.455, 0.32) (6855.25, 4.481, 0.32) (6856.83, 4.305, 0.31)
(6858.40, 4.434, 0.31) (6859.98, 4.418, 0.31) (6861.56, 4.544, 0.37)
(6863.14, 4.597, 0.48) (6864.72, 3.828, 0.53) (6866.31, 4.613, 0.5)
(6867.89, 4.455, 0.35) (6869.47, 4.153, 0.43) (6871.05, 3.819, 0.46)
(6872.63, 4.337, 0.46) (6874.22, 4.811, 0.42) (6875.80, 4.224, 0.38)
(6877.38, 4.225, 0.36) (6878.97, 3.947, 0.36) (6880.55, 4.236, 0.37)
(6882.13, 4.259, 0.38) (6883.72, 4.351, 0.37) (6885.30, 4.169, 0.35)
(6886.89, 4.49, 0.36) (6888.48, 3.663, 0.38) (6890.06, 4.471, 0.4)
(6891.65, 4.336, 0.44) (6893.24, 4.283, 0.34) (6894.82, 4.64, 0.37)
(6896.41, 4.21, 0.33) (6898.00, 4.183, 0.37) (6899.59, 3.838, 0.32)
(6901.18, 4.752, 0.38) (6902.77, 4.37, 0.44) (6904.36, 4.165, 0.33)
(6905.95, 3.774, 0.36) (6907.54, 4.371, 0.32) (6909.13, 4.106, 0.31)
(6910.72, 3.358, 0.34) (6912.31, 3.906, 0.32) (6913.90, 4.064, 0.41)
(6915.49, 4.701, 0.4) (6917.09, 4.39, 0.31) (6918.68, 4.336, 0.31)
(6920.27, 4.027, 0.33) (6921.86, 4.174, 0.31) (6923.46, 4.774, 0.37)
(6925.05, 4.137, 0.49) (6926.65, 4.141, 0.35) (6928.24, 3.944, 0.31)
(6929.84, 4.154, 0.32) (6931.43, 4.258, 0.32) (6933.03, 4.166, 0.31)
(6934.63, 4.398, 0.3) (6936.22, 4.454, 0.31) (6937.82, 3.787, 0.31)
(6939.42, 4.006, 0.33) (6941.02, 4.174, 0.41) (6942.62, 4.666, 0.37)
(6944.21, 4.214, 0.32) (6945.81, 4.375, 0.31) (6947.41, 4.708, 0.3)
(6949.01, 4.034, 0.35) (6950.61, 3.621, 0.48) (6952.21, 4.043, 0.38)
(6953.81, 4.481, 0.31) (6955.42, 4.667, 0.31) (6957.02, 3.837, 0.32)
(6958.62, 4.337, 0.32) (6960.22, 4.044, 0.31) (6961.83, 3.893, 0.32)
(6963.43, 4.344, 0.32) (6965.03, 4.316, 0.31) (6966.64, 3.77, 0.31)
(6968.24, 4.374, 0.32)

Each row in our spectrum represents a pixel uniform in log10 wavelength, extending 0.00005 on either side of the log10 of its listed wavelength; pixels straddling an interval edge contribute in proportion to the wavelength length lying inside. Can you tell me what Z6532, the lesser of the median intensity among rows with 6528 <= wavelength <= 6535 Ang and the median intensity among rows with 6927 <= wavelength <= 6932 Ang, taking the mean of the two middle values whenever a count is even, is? 4.15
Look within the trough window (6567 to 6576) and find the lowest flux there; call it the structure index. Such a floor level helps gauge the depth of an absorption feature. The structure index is 3.677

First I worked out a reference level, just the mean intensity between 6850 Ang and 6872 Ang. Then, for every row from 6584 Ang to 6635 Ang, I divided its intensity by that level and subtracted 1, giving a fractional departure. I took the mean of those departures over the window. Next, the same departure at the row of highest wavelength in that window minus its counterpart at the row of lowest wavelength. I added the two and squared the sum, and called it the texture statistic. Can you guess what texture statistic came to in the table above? 0.042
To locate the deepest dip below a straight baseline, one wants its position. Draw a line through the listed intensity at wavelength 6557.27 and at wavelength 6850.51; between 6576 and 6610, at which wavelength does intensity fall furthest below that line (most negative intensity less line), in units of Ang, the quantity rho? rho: 6601.20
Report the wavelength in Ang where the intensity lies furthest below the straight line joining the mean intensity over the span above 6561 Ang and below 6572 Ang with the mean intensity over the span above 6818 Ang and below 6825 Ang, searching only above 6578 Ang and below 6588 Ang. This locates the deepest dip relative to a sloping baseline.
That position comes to 6584.50 Ang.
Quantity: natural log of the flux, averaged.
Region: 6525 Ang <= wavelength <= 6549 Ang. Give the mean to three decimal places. 1.449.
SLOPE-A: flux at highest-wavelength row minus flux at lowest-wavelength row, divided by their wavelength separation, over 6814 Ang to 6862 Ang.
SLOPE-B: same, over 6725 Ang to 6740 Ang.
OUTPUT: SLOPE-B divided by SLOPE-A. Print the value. 1.2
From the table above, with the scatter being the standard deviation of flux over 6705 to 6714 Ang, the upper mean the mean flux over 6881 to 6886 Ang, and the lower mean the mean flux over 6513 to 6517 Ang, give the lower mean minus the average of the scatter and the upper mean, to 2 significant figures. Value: 2.0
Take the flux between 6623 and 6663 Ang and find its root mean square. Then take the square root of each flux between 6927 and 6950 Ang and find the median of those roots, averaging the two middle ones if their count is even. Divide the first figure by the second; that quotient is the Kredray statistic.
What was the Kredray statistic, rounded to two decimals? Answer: 2.10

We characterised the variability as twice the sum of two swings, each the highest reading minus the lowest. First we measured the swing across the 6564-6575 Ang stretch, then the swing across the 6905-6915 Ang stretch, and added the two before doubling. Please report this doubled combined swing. 3.6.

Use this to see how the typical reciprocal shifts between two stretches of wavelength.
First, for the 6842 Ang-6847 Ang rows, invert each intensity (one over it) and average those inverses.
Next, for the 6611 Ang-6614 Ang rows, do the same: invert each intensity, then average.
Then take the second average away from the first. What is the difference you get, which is 0.009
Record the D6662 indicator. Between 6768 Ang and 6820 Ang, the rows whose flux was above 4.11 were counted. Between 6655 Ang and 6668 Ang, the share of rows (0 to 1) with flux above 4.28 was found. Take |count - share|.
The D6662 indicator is 21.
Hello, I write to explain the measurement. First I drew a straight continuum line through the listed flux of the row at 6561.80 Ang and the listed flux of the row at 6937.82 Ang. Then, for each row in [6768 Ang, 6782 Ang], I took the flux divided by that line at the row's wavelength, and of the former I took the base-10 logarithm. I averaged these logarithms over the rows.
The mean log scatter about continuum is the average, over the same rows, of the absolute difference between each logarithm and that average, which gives 0.032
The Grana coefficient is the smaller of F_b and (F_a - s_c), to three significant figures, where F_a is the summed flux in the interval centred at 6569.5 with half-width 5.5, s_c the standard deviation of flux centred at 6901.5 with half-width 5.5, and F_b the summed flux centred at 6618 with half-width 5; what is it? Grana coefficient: 28.7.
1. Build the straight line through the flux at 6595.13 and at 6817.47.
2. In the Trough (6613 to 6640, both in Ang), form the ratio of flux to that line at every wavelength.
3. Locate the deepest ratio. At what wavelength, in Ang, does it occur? 6617.94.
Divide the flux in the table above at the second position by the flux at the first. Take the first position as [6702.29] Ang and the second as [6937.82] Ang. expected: 0.94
